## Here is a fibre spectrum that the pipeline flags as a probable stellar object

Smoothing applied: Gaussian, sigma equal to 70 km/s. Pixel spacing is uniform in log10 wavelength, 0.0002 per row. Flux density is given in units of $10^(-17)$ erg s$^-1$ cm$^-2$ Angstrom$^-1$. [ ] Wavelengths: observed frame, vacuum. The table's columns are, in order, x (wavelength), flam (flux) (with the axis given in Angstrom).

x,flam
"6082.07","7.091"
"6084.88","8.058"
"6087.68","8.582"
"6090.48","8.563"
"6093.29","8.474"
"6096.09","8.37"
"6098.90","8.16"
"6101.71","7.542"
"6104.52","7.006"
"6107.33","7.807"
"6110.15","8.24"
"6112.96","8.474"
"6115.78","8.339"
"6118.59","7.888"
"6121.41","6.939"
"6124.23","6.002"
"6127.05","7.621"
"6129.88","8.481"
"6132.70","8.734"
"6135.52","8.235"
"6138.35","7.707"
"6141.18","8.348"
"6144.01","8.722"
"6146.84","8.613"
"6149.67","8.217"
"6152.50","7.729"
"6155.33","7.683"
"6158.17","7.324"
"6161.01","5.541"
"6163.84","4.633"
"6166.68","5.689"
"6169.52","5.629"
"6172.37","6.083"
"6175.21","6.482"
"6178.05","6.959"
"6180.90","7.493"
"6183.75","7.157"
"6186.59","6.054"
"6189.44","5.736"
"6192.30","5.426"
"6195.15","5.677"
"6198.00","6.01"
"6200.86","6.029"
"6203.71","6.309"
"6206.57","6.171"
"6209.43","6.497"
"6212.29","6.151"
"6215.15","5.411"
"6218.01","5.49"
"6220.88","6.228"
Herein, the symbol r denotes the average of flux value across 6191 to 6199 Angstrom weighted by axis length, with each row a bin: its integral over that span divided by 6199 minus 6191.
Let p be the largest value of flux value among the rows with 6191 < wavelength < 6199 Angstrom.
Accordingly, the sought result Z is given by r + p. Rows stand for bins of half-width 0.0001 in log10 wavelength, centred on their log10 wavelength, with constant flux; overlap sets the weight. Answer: 11.7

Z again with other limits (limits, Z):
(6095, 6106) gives 16.1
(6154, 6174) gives 13.8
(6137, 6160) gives 16.7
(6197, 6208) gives 12.4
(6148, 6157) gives 16.1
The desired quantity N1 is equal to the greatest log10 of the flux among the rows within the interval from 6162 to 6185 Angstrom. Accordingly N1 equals 0.87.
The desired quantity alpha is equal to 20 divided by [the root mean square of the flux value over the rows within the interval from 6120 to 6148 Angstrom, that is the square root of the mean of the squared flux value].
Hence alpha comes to 2.5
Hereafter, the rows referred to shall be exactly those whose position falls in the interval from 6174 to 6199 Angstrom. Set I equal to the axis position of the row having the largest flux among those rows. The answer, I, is 6180.90 Angstrom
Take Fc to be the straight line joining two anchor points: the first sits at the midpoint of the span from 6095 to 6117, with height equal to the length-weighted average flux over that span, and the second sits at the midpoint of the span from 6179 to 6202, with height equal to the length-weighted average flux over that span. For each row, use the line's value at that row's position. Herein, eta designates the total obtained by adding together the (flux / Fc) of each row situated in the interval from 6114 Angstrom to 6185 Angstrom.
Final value 26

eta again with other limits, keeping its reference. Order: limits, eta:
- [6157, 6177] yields 6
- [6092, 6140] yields 17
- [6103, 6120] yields 6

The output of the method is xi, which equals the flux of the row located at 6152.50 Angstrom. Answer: 7.729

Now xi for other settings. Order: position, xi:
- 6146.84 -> 8.613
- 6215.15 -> 5.411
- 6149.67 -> 8.217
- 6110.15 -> 8.24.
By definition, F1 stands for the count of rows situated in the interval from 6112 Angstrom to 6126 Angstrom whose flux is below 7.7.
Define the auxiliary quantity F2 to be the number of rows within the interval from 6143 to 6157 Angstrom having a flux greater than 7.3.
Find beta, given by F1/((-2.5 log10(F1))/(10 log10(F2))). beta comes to -19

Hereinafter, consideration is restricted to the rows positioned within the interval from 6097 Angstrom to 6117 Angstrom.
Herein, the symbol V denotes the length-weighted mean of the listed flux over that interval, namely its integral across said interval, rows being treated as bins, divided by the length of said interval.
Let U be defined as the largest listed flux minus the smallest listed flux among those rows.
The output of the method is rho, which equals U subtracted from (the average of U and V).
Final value 3.24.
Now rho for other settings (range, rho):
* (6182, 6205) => 2.17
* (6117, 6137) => 2.49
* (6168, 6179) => 2.46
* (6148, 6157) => 3.68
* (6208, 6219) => 2.41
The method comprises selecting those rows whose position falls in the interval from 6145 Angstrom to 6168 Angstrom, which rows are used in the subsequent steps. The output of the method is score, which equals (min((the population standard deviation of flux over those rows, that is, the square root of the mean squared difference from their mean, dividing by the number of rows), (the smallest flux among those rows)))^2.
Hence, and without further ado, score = 1.82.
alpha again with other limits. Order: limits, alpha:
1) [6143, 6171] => 2.8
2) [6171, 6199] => 3.2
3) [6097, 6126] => 2.6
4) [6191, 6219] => 3.4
